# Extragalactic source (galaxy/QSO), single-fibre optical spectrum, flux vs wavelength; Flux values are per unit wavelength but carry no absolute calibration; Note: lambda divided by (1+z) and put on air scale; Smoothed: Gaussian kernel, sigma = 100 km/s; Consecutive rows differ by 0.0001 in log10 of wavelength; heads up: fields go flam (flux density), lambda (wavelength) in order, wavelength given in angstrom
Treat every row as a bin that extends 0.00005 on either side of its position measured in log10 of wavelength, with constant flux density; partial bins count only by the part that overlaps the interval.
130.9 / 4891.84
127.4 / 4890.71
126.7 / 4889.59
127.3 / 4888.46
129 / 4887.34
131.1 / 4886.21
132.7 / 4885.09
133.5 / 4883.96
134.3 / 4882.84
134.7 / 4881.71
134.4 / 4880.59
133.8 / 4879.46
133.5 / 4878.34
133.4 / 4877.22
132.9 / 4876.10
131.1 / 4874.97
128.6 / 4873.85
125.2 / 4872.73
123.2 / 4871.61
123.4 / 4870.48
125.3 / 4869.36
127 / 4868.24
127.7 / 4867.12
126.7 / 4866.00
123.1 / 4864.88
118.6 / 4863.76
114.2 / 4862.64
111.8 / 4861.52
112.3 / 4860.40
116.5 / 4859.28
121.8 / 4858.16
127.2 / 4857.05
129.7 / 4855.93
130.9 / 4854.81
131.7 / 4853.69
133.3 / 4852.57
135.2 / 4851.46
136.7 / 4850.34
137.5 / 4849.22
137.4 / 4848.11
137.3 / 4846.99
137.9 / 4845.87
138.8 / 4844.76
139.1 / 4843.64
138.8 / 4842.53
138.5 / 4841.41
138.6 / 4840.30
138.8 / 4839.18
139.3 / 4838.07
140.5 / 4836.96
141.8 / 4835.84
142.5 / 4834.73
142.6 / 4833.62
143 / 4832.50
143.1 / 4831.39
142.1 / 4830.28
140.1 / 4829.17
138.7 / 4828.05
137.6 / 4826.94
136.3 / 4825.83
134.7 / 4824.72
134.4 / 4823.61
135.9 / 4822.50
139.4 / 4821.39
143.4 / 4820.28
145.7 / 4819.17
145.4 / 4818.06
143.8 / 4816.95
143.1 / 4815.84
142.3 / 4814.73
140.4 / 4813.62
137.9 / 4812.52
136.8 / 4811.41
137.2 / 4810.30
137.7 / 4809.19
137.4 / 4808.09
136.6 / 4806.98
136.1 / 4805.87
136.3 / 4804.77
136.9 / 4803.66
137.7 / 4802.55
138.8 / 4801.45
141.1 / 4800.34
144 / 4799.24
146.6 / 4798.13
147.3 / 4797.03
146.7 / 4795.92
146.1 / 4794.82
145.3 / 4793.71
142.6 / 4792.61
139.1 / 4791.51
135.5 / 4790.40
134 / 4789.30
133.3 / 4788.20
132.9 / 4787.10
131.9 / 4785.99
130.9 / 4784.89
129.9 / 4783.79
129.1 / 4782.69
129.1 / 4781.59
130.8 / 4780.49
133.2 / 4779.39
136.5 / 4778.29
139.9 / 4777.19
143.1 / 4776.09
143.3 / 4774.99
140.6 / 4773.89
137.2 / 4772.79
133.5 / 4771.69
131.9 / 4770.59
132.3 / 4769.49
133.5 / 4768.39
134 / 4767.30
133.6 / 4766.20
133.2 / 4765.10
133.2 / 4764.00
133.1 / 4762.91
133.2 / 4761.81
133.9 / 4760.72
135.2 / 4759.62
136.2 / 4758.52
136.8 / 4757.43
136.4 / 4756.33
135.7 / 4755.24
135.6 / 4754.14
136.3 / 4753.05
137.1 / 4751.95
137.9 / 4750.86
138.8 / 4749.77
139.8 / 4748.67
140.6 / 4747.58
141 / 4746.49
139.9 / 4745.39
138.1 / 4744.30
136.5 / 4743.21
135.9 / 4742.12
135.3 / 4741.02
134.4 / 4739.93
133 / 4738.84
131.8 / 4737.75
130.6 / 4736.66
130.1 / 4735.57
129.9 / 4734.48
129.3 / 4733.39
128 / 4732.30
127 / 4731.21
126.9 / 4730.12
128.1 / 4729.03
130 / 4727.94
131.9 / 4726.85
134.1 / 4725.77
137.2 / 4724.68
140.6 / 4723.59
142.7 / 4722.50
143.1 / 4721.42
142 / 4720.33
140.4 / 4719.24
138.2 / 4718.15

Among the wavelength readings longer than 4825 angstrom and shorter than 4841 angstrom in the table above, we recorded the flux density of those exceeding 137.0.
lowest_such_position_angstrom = 4826.94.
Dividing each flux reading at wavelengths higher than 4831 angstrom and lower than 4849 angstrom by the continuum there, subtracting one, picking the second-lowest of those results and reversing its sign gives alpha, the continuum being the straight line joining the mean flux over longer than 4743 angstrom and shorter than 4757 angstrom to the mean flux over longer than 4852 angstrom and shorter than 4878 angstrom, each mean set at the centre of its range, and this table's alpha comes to -0.08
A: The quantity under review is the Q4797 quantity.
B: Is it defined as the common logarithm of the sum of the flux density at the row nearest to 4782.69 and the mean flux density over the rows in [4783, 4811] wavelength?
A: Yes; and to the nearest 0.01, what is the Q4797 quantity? 2.43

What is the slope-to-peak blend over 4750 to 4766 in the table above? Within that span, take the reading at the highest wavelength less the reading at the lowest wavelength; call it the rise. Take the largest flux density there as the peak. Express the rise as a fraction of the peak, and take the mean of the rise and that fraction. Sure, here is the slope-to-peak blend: -2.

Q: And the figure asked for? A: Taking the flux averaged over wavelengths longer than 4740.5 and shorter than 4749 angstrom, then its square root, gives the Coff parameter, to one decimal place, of 11.8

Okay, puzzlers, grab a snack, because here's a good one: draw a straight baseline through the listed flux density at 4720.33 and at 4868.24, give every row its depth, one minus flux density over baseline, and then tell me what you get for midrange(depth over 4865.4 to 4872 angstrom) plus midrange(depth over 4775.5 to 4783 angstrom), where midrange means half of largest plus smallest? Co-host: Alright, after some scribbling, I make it 0.011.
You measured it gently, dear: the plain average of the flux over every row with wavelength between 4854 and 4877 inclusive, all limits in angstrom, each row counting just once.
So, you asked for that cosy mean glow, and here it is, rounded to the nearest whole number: 124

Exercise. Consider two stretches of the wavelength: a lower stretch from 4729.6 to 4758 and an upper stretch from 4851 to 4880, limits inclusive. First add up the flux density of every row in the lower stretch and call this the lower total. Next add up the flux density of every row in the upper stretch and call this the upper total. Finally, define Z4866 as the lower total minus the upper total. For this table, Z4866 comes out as 225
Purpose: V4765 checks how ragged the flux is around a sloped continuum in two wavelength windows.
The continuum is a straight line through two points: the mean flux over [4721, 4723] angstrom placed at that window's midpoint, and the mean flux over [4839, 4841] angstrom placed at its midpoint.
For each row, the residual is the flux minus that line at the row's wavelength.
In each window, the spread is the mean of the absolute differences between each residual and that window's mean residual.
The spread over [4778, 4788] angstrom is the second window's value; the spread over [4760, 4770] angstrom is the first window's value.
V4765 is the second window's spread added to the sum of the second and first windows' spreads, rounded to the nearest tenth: 4.0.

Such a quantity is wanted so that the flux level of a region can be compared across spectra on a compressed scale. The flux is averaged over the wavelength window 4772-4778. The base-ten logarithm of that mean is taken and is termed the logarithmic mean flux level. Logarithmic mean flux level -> 2.15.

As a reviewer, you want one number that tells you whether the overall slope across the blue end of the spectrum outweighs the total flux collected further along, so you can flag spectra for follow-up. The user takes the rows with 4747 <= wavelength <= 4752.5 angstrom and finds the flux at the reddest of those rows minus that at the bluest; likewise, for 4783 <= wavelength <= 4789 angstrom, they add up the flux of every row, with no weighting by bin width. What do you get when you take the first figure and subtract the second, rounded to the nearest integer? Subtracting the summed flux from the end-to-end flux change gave -662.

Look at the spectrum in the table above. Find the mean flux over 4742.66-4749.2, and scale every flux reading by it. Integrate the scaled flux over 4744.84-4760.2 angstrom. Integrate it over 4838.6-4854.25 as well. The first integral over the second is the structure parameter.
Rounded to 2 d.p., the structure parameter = 0.98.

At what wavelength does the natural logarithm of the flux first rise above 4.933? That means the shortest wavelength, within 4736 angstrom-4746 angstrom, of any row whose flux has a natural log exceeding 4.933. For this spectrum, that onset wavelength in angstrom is 4745.39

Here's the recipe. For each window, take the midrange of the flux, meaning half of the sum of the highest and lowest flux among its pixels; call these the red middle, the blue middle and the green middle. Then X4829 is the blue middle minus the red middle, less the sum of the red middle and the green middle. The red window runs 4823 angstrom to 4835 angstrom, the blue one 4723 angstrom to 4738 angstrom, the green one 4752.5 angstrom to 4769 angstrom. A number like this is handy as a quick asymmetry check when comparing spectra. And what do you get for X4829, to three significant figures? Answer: -279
